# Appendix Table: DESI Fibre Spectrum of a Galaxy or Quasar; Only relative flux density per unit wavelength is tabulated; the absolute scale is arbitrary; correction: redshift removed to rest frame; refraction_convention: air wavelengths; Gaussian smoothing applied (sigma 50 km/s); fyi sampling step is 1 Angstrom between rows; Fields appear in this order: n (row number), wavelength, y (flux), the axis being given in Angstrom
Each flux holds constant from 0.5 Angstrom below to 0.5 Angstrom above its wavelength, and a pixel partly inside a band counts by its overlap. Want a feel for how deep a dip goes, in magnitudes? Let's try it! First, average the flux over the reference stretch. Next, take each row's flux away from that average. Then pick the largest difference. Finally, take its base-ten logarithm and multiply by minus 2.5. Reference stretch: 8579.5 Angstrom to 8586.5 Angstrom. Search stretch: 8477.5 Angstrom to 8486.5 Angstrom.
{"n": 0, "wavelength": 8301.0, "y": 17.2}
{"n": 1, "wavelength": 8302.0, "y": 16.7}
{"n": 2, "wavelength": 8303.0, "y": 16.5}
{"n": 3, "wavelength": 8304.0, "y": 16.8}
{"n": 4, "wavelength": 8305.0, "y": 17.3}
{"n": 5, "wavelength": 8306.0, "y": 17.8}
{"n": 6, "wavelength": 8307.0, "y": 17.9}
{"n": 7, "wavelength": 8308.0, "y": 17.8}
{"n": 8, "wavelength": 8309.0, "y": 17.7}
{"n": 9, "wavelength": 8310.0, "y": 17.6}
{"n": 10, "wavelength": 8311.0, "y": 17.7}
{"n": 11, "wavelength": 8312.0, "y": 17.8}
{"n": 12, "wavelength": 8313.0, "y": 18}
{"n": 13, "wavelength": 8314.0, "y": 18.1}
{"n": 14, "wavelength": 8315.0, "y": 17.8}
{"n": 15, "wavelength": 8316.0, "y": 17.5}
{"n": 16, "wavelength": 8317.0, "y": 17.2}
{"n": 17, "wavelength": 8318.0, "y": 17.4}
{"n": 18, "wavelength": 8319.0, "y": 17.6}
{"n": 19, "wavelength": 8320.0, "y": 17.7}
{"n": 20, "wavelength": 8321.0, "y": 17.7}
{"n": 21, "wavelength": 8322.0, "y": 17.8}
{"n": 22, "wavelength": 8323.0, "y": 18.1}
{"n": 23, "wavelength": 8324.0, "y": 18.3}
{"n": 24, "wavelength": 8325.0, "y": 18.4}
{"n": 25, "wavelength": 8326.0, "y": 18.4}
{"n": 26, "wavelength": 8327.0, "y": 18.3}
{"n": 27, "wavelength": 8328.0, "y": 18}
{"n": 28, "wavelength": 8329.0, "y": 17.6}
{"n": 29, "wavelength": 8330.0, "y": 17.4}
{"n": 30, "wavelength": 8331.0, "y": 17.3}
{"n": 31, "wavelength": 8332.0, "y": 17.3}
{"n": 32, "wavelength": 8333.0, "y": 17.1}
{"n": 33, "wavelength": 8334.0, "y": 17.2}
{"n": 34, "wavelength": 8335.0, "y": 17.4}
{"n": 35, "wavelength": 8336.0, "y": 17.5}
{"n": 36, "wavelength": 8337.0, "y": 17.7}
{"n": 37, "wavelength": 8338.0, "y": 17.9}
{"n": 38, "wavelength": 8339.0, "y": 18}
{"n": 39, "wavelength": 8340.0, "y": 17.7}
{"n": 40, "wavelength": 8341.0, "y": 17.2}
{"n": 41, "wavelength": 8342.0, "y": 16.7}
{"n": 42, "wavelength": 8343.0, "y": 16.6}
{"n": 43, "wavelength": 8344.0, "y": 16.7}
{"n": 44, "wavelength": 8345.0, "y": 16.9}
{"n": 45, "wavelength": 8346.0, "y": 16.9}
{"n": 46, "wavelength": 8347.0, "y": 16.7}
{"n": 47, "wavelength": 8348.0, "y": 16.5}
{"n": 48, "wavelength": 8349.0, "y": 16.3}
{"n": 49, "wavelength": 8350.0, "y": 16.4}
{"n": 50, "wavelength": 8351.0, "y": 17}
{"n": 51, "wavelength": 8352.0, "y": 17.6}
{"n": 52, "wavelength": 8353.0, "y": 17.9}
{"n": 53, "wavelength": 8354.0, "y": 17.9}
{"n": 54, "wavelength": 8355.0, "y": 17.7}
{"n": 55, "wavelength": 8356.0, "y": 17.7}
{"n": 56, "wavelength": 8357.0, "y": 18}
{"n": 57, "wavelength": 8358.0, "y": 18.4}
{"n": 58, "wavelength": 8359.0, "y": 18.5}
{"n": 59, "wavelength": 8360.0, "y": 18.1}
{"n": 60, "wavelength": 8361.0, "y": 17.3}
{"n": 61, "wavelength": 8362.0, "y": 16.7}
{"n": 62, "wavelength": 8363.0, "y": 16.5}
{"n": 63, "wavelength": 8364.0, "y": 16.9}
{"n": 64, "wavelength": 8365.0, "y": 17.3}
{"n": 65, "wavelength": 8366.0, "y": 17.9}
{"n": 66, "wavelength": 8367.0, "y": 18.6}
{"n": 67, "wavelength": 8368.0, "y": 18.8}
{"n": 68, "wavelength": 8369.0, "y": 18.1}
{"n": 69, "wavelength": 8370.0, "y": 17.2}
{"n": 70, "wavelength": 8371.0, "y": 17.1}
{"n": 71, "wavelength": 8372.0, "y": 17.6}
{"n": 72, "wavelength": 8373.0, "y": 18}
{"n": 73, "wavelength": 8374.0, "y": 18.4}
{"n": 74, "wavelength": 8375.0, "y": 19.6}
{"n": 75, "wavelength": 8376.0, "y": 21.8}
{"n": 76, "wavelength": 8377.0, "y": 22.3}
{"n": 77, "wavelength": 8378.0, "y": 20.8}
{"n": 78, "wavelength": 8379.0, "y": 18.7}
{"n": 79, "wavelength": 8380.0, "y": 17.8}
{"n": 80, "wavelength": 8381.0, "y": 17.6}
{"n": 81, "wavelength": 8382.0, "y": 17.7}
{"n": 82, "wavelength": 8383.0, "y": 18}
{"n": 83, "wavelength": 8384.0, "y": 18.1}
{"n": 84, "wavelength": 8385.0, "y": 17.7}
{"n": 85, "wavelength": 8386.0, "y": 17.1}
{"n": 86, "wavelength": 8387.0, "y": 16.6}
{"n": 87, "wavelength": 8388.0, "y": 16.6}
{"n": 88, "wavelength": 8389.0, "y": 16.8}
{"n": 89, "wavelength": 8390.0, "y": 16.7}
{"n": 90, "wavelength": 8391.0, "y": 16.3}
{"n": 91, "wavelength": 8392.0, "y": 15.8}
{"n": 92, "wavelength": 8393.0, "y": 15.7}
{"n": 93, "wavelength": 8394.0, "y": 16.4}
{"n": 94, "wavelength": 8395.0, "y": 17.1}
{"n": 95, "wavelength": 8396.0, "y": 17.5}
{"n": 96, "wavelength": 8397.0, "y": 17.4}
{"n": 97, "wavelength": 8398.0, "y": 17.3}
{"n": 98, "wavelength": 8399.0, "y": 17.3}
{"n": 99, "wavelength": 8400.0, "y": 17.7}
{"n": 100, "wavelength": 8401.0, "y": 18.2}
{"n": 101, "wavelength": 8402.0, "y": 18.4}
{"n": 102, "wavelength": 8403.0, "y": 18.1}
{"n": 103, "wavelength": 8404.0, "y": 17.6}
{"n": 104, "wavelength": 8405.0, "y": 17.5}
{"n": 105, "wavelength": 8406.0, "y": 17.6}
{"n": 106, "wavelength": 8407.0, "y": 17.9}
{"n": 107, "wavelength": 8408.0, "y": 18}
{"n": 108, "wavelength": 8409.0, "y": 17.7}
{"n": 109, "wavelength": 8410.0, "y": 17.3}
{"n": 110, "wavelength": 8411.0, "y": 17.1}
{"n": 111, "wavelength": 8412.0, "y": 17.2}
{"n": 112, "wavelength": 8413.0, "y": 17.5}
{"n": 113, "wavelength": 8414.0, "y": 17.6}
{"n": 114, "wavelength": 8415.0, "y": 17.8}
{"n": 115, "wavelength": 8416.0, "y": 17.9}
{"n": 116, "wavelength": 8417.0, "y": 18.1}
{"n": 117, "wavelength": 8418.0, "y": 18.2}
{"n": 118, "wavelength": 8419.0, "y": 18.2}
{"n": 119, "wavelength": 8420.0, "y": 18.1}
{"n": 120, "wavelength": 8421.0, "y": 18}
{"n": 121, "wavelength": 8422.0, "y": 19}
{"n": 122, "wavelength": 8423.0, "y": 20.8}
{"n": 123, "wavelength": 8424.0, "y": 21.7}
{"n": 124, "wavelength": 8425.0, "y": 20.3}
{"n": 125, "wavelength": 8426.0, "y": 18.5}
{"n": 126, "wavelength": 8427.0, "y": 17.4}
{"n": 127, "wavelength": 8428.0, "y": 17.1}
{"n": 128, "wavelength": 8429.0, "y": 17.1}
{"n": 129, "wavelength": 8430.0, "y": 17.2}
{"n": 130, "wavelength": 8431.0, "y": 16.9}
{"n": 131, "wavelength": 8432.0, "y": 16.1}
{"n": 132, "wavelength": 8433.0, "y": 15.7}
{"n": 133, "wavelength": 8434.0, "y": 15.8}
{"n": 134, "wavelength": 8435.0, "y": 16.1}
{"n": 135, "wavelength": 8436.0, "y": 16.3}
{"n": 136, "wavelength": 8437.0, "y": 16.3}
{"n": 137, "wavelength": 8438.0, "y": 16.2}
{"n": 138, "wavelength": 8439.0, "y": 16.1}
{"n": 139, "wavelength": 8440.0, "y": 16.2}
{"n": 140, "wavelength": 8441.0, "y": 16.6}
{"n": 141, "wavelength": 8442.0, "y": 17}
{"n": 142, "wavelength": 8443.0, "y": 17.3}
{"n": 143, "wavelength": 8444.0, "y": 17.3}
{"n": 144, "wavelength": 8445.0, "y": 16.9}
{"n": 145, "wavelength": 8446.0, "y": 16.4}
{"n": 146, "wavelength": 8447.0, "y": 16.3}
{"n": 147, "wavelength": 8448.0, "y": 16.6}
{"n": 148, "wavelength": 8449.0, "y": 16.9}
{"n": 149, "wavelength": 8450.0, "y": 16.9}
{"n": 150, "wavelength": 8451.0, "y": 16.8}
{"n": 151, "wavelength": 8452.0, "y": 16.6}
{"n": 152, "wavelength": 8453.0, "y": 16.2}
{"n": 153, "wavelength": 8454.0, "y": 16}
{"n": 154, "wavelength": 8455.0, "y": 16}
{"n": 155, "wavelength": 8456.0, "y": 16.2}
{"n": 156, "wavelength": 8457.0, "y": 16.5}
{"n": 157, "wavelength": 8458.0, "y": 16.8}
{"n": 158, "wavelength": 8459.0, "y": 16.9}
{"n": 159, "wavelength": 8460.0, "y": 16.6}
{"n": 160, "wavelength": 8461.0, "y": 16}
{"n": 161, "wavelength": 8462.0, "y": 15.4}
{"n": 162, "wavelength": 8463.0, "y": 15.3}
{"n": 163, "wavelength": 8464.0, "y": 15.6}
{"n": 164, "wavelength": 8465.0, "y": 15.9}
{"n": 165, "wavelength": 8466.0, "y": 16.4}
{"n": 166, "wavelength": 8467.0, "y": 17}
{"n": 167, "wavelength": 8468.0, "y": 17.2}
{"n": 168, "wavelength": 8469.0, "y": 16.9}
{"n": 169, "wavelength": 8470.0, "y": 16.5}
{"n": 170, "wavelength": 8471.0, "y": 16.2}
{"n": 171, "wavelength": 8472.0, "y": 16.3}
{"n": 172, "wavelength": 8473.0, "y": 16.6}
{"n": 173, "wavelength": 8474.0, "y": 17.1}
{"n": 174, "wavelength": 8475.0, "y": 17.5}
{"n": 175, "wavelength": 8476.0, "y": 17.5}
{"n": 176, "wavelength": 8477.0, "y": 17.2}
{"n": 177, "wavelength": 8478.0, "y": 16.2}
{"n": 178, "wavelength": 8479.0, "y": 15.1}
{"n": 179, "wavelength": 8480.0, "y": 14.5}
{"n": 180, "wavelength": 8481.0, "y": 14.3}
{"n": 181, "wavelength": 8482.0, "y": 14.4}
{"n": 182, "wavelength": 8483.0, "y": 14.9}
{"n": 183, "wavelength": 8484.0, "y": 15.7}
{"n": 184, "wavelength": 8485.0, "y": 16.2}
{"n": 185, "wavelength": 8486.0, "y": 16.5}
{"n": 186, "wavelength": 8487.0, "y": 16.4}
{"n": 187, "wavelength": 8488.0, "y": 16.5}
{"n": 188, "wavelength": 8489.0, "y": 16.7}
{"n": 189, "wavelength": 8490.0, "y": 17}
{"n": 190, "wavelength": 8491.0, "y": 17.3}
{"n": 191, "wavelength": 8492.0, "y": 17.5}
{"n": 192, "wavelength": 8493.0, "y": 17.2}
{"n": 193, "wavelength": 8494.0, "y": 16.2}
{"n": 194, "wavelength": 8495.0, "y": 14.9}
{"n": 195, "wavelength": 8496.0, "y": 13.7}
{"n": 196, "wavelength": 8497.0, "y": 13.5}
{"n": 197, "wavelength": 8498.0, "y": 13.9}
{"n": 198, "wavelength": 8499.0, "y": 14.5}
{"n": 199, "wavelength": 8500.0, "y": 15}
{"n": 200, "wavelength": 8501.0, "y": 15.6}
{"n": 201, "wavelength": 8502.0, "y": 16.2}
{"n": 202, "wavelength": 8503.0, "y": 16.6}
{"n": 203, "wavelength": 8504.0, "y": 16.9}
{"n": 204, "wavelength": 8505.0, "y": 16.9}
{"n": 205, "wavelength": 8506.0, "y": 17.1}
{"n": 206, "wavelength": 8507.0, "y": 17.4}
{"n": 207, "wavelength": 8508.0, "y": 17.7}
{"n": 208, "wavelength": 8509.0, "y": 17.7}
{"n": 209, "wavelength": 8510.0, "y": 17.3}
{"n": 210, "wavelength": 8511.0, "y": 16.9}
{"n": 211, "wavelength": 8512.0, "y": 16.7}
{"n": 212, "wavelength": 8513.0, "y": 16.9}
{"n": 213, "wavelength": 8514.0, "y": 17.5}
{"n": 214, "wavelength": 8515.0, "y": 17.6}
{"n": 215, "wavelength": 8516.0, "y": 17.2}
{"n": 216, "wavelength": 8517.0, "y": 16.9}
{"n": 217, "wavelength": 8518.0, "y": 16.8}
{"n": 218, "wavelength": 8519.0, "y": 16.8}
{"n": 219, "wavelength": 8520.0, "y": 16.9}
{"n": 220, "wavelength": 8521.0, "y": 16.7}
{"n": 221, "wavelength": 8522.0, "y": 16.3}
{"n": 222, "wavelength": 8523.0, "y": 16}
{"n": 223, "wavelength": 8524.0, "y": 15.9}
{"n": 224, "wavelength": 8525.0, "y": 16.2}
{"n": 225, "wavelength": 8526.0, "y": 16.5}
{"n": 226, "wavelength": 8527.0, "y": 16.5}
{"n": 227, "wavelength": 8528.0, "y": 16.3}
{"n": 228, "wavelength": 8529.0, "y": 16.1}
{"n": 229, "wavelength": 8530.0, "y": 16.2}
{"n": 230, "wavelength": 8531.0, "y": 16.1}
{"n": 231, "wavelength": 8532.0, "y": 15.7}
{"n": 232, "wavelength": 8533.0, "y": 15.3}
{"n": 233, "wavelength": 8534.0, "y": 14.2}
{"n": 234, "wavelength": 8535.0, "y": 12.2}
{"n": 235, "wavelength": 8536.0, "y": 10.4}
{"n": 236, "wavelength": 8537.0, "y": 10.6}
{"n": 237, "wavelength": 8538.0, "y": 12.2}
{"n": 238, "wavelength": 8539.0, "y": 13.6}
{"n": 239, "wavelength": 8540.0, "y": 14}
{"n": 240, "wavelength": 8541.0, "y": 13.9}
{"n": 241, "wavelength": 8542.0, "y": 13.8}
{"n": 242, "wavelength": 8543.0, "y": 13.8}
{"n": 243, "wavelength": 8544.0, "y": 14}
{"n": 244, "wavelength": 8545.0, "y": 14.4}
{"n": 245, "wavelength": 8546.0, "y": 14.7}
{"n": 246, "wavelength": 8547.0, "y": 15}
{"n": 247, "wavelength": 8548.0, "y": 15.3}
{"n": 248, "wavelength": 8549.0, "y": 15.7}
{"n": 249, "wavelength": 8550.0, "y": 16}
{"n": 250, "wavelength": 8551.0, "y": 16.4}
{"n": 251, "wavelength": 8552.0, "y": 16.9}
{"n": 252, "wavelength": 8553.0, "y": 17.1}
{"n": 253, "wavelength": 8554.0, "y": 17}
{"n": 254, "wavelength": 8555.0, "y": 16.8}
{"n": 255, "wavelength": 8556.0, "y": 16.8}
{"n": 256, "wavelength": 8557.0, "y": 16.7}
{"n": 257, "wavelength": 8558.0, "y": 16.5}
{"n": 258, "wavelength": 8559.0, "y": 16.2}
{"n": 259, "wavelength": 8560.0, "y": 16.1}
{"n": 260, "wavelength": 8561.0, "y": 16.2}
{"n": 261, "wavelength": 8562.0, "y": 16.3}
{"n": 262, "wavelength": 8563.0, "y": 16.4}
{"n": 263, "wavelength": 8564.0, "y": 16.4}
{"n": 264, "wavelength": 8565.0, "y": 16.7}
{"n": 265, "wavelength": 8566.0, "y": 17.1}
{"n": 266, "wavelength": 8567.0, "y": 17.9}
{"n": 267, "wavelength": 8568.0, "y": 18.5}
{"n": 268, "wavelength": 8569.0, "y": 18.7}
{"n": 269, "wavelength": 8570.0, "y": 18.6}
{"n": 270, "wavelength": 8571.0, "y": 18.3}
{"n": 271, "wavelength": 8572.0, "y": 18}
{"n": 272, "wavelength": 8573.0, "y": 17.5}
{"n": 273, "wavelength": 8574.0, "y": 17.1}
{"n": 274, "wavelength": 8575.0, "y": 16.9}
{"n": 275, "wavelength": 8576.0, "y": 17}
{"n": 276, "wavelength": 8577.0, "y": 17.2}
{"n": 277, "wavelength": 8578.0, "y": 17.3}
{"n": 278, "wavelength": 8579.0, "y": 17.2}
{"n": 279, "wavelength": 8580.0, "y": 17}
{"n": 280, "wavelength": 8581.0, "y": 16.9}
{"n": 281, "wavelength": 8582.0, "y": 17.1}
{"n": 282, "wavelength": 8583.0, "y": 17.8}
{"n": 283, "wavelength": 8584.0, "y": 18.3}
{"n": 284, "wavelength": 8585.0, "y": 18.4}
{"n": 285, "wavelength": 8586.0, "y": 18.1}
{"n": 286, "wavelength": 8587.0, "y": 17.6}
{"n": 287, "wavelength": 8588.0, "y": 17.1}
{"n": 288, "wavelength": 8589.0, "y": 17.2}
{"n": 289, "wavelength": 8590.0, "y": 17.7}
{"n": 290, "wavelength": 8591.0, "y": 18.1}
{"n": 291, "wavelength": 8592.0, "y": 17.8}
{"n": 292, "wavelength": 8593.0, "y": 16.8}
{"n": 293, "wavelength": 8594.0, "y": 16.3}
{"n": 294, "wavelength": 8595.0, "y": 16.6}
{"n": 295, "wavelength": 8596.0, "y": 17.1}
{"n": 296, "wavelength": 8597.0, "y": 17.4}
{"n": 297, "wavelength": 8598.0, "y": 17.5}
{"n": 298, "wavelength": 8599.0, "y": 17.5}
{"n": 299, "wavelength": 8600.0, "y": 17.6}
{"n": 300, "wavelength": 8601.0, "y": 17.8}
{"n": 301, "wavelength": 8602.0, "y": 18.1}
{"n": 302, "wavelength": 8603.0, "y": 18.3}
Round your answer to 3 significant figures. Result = -1.31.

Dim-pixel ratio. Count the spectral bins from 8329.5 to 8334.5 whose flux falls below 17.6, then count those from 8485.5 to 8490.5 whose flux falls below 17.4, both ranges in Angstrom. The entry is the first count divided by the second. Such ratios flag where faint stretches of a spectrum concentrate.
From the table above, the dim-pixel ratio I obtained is 1.0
